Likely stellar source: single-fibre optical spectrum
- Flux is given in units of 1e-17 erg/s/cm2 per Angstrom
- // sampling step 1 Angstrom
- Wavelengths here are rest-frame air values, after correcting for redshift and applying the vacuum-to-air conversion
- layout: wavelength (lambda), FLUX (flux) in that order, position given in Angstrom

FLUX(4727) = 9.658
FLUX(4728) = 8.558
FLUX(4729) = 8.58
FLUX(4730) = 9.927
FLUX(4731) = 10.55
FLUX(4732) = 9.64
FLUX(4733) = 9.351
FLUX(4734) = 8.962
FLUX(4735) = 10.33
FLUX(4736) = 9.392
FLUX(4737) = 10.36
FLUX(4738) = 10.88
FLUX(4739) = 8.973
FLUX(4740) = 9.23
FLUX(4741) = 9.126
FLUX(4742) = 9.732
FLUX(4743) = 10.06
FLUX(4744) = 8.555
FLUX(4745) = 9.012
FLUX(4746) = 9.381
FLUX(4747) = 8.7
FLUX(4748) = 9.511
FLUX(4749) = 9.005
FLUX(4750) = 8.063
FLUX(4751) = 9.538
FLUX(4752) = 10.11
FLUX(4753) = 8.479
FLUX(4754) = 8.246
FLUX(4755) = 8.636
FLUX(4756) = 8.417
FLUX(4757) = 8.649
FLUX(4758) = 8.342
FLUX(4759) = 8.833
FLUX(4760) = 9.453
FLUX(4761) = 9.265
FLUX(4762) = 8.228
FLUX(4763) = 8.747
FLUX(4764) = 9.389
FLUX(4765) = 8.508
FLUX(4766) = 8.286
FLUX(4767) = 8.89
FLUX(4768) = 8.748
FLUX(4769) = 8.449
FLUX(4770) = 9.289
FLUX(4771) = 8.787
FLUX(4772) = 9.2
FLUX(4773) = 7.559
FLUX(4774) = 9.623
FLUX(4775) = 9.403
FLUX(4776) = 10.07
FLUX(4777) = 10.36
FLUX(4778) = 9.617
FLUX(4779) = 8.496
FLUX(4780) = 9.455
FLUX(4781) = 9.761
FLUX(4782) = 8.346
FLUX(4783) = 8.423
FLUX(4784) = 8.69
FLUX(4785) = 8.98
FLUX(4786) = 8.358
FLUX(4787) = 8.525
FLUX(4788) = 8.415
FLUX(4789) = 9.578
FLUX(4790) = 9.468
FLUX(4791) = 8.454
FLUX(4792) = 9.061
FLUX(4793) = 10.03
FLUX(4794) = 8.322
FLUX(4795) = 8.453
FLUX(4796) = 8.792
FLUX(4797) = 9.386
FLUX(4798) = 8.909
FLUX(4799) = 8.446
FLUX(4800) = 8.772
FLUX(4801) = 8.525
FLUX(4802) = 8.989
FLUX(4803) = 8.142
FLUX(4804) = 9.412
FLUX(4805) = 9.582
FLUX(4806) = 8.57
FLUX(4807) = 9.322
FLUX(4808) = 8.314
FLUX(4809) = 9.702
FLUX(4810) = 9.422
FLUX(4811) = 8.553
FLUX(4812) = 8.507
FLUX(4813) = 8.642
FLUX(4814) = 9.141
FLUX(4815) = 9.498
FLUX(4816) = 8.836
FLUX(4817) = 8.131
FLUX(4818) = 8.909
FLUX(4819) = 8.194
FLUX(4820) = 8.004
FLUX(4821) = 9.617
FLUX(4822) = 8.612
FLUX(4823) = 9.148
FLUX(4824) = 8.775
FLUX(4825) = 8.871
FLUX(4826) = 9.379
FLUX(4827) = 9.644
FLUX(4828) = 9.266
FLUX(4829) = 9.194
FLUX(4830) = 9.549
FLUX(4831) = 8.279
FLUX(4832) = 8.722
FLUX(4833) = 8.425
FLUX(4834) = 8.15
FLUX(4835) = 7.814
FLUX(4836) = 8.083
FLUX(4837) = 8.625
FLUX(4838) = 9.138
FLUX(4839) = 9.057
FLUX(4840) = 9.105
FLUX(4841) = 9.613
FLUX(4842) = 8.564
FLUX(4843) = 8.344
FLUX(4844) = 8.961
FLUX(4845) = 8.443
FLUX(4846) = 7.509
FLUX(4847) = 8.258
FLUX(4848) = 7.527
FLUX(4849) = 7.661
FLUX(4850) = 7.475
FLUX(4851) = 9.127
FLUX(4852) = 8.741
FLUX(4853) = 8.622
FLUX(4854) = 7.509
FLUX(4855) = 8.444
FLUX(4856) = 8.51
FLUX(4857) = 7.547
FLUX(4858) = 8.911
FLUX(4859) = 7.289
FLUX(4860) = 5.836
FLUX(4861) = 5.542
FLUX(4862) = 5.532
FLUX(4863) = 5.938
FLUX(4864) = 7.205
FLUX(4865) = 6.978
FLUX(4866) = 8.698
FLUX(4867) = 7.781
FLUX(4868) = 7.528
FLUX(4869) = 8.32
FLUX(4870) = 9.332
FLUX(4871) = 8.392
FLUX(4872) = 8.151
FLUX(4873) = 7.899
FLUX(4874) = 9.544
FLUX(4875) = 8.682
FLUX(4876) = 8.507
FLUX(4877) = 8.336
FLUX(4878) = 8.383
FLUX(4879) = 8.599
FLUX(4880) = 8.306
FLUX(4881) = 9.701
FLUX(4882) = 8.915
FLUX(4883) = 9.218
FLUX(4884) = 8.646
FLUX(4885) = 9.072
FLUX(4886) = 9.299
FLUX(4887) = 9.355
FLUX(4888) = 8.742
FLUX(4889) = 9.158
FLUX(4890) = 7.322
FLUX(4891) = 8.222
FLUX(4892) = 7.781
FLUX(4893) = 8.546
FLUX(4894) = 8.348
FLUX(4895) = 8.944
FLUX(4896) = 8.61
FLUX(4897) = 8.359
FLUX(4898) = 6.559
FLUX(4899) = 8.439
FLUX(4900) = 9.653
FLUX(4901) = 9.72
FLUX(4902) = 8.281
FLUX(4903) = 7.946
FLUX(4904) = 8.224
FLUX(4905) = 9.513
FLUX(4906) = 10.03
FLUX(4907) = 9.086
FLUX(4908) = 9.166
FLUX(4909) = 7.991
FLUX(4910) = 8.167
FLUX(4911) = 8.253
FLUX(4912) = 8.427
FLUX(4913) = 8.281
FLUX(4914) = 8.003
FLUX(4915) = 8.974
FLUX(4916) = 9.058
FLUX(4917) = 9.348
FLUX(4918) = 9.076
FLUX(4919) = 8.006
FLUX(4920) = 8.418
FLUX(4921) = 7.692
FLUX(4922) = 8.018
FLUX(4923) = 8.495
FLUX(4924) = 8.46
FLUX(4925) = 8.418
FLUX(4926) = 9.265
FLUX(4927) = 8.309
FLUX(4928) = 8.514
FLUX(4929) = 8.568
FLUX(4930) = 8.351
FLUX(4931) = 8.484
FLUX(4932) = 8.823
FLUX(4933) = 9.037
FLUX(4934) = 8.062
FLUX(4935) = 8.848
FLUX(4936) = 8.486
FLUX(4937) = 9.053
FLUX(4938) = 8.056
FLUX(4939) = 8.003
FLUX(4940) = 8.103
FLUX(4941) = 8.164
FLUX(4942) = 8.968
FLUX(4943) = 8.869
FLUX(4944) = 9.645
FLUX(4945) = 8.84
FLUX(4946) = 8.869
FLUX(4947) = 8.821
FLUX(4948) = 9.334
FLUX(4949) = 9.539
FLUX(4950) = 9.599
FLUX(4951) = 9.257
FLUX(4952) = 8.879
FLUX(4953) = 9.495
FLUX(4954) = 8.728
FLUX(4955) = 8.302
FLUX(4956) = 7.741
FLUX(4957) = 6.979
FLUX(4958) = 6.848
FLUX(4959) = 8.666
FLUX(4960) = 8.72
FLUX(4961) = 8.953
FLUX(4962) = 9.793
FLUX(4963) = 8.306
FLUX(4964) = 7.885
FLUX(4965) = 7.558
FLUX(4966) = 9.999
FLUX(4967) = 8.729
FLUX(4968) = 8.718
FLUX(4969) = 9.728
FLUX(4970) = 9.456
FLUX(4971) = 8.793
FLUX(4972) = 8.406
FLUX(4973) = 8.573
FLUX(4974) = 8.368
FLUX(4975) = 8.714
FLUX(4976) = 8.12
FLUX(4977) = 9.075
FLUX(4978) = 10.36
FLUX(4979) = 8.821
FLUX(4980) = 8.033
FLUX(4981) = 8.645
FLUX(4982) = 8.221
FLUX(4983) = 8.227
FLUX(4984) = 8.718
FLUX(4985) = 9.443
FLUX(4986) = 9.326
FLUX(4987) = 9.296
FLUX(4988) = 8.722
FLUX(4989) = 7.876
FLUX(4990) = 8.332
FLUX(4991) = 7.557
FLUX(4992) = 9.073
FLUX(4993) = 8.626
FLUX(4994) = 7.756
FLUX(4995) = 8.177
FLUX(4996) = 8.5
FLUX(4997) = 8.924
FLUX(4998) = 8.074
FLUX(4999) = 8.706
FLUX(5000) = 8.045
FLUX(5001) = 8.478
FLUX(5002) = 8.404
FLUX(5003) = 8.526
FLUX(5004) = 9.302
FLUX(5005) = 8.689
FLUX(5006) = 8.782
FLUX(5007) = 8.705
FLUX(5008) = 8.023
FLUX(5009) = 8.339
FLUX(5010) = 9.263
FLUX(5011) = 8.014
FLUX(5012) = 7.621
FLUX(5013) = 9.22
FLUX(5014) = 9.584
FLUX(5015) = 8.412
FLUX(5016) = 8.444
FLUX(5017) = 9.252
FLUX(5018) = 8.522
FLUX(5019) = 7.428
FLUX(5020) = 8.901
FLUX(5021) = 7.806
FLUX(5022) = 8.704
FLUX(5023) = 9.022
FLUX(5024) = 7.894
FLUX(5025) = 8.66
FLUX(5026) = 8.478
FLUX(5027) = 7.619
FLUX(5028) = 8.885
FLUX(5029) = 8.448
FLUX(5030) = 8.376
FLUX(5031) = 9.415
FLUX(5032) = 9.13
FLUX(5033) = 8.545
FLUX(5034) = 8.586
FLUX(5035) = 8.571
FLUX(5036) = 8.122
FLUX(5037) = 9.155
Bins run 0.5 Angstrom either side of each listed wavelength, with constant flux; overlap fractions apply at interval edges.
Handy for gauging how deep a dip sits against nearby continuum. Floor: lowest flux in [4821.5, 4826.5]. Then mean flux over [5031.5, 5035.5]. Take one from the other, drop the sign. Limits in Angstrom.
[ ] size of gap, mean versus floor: 0.10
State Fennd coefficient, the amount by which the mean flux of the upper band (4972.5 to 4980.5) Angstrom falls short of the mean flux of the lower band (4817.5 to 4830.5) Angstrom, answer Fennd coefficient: 0.25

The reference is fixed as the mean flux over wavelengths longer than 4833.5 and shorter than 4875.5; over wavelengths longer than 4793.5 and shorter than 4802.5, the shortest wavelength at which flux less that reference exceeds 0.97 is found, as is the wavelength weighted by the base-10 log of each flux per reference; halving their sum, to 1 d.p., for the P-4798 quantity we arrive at 4797.7 Angstrom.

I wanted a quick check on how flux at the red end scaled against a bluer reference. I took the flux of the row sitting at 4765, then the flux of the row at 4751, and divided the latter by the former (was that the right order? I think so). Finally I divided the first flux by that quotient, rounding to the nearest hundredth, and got 7.59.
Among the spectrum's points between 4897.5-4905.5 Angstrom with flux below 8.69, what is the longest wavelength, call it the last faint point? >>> 4904 Angstrom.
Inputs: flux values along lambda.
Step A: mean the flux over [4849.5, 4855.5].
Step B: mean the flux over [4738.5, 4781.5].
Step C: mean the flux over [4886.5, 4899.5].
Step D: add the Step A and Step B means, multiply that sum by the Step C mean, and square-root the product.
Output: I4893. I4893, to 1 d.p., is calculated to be 12.0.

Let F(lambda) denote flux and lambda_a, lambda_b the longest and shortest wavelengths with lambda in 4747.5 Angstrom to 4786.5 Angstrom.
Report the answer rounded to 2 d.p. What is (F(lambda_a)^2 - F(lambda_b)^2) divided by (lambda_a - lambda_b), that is -0.54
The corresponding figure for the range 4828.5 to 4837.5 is -1.27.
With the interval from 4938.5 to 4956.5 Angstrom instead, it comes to -0.24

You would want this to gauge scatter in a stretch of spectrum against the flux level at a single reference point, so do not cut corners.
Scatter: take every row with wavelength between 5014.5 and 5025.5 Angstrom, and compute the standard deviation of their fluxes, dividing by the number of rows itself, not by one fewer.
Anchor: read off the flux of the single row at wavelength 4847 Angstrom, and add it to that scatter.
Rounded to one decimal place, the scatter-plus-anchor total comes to 8.8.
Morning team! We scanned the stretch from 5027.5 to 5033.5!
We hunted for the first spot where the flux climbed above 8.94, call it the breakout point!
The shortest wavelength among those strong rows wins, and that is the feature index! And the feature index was 5031 Angstrom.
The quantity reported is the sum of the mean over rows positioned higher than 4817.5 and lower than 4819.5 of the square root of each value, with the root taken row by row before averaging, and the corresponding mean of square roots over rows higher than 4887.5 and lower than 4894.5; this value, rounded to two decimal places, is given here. 5.80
